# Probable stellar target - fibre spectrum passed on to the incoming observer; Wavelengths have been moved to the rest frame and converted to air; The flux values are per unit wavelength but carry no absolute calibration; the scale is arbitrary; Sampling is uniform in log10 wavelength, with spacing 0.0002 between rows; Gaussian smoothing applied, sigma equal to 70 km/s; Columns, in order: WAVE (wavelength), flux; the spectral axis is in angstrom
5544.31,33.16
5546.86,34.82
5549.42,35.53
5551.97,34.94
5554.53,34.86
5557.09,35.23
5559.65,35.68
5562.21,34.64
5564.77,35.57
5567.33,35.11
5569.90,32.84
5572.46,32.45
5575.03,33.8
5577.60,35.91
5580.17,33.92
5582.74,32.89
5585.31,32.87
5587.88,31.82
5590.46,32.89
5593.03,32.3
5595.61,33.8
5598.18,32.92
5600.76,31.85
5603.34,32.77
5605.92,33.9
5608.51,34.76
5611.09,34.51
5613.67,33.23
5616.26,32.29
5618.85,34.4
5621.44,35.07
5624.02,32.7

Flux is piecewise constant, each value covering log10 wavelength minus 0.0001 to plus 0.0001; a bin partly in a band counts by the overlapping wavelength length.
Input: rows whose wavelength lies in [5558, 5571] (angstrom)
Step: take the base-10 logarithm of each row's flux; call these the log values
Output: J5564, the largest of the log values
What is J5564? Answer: 1.55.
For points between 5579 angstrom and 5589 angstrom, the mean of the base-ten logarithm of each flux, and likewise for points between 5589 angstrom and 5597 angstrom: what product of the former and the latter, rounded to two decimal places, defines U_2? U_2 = 2.30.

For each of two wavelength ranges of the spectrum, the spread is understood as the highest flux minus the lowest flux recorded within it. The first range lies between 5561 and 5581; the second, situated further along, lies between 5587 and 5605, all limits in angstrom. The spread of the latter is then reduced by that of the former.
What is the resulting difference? -1.5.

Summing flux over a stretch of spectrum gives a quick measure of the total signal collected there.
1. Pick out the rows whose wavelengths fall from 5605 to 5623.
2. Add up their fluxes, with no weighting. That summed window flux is 238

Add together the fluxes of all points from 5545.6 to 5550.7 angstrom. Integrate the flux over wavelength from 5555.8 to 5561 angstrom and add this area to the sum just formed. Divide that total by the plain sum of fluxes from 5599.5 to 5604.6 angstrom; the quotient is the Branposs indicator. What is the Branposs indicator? 3.9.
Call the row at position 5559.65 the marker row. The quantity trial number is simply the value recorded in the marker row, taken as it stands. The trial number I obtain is 35.68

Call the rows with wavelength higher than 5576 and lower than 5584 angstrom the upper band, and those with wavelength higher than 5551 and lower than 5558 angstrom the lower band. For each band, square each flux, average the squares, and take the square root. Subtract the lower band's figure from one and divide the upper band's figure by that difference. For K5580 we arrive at -1.01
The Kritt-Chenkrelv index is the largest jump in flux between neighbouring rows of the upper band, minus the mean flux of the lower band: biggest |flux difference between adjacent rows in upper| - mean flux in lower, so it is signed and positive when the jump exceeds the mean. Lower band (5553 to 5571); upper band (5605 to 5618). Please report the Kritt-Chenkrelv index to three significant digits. -33.6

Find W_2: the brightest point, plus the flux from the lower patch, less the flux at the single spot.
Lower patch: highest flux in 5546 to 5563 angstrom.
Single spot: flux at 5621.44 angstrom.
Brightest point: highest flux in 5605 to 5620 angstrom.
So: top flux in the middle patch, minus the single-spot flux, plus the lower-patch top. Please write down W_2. 35.4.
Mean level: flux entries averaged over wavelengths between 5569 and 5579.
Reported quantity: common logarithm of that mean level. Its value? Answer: 1.53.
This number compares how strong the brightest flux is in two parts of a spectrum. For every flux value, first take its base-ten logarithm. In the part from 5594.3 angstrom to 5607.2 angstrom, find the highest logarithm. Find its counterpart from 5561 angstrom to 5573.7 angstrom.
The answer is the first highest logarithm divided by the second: 0.99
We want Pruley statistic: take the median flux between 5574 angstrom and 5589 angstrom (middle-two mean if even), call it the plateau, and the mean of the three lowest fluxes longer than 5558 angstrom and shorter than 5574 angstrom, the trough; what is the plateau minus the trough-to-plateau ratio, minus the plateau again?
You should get -1.00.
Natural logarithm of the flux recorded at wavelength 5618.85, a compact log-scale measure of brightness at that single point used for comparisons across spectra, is 3.54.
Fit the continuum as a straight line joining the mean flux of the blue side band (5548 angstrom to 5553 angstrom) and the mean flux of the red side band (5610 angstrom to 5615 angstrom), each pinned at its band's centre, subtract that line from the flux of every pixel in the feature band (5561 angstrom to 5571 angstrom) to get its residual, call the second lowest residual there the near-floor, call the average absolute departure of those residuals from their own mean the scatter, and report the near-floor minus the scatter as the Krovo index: -1.15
